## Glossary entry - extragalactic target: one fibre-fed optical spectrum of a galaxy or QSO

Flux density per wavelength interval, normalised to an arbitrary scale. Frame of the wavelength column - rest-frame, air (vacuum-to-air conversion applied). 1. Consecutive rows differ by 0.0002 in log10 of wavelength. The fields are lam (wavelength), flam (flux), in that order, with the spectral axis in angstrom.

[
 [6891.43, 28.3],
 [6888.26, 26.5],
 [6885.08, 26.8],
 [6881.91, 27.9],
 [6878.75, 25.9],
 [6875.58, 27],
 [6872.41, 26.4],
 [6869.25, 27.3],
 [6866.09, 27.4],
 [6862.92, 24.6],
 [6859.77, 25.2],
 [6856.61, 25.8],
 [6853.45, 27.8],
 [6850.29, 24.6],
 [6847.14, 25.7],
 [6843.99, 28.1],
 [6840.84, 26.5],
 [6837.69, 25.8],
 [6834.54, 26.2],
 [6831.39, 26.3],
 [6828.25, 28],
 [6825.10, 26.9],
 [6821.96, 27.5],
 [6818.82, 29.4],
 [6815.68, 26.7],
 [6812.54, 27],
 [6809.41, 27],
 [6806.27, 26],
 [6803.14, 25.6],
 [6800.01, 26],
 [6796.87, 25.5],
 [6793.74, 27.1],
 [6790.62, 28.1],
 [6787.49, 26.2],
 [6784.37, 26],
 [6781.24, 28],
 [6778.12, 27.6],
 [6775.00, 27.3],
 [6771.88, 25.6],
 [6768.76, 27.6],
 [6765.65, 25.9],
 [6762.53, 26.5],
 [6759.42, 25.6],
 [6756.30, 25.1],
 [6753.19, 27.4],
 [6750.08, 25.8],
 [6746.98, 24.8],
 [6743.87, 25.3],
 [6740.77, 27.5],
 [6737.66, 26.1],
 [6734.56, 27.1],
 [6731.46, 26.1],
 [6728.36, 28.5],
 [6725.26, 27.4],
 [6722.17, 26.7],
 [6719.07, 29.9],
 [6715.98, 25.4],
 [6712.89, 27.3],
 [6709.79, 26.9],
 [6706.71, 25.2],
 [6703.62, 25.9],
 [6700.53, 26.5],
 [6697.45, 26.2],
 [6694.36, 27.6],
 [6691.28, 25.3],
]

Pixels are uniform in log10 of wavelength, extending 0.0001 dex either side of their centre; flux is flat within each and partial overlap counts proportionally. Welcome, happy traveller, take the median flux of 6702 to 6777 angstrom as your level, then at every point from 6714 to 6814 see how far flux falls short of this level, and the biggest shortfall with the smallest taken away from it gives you 5.1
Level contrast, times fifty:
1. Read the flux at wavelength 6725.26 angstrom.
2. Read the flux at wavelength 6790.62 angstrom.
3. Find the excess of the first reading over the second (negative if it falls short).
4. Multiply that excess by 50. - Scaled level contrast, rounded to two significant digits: -35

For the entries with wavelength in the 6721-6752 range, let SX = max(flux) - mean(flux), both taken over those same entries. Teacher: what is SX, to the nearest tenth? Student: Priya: 2.0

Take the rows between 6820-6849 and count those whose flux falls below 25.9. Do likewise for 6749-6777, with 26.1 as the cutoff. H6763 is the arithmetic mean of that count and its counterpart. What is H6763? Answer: 3.5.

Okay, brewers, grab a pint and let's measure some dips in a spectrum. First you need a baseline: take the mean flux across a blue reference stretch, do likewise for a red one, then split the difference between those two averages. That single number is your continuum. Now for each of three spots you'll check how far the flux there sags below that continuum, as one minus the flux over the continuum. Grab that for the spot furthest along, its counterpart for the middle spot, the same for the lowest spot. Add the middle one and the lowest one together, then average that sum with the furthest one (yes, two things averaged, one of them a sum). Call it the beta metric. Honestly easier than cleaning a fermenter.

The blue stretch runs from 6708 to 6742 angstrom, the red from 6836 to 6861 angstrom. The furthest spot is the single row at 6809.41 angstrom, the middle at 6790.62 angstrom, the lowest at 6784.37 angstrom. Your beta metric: -0.020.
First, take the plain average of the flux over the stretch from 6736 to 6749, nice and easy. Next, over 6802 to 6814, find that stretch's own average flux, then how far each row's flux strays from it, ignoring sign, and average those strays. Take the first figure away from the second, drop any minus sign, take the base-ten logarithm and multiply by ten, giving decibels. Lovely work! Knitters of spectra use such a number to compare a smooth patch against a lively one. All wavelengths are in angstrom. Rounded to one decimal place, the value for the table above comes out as 14.0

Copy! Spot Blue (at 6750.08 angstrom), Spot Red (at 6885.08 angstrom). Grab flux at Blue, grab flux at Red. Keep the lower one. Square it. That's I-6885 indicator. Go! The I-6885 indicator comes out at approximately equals 666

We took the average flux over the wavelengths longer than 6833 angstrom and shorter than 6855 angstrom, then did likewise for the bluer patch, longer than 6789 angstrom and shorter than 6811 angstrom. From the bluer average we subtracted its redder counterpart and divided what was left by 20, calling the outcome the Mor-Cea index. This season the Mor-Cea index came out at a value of 0.004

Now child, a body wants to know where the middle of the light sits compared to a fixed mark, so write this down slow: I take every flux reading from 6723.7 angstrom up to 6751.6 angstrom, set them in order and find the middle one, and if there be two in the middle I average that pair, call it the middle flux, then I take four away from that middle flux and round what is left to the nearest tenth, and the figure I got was 22.1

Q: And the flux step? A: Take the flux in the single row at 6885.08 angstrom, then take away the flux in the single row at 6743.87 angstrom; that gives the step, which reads 1.5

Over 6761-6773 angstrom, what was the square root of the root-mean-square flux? 5.14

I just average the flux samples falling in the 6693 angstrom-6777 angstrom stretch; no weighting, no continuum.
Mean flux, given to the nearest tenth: 26.6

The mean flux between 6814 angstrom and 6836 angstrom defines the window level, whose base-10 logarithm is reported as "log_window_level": 1.44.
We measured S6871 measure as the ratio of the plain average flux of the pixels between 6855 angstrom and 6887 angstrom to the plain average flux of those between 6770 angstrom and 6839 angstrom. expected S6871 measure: 0.986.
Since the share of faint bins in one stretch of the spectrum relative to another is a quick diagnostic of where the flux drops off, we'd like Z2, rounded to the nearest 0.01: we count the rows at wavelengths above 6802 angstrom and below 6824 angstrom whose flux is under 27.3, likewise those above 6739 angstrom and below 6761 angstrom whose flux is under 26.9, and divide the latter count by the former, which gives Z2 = 1.00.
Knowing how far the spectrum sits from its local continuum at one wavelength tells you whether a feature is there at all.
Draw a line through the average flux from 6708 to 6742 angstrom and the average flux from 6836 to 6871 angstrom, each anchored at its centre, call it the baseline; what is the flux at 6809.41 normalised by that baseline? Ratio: 1.02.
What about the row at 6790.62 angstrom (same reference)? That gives 1.05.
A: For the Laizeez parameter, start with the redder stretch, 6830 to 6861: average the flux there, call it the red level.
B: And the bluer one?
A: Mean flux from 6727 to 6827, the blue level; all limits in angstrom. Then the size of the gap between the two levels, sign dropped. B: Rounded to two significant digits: 0.45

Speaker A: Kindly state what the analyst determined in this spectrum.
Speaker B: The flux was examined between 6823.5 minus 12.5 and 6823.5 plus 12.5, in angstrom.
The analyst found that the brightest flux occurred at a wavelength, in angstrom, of 6818.82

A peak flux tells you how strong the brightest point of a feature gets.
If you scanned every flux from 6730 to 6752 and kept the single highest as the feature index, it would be 27.5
